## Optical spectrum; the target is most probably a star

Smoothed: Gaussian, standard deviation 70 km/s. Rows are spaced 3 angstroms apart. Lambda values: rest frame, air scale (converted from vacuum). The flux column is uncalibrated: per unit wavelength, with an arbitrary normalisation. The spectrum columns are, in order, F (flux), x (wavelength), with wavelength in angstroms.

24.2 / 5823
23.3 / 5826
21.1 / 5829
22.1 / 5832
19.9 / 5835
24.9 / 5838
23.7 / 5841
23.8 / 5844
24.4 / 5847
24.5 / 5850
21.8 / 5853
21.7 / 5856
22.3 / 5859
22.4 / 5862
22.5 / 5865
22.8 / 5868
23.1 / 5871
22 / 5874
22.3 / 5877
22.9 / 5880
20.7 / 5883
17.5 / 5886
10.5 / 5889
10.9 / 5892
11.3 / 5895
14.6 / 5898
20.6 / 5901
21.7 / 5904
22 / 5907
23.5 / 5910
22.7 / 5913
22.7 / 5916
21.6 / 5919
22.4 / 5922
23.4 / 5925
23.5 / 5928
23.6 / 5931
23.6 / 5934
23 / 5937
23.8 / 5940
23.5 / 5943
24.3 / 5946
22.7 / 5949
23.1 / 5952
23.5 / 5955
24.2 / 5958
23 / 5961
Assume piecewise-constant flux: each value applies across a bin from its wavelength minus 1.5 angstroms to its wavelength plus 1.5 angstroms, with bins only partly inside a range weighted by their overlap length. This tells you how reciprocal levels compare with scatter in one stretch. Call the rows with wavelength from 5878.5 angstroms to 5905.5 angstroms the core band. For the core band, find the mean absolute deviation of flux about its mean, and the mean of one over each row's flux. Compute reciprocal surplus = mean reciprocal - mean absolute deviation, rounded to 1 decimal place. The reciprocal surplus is -4.3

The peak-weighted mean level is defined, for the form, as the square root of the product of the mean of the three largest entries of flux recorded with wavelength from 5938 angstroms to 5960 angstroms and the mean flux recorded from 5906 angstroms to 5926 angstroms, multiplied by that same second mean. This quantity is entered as 528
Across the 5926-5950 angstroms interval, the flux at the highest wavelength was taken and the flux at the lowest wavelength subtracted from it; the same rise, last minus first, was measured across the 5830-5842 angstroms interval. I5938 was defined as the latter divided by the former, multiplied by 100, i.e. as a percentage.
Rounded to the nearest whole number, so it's -200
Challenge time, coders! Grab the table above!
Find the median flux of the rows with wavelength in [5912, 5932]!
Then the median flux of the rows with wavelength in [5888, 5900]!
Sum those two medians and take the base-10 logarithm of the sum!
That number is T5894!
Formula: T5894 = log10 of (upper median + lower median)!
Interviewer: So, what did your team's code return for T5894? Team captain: 1.53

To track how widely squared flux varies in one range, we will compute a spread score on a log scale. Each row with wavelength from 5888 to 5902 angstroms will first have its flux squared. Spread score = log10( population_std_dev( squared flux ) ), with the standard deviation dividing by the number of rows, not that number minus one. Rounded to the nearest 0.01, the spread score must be 2.07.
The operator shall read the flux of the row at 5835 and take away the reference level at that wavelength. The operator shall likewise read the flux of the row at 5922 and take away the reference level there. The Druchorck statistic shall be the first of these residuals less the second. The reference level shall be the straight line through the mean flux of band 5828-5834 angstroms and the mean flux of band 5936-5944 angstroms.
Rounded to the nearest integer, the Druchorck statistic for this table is -1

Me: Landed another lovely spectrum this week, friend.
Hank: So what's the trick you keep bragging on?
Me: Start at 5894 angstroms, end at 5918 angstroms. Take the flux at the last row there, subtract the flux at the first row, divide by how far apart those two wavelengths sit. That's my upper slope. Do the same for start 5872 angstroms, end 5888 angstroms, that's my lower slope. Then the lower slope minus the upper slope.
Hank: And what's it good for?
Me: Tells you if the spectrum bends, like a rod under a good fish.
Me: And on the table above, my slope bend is -0.9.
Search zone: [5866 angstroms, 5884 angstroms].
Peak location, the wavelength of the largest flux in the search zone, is 5871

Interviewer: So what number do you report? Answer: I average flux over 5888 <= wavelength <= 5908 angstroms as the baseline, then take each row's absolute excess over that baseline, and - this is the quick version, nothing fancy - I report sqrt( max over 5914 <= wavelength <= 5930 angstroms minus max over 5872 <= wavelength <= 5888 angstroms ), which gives 0.77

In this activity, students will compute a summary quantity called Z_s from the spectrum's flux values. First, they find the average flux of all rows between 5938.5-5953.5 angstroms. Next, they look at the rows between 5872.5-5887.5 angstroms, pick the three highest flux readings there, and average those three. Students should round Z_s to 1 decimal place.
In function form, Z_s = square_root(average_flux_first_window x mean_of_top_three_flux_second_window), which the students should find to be 22.9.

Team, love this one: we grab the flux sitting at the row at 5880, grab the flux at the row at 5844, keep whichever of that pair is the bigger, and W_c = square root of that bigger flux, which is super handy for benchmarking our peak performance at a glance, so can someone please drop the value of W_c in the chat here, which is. 4.88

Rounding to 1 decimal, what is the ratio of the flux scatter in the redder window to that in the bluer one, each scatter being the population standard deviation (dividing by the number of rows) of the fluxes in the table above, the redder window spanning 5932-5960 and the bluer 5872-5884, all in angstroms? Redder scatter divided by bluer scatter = 0.6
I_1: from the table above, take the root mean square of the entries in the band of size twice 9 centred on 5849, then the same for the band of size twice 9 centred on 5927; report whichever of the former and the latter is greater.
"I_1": 23.3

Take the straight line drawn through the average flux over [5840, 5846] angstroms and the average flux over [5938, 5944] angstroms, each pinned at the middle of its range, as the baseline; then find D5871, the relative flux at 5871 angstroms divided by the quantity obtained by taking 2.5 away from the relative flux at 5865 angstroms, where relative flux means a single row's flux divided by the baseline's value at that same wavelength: -0.63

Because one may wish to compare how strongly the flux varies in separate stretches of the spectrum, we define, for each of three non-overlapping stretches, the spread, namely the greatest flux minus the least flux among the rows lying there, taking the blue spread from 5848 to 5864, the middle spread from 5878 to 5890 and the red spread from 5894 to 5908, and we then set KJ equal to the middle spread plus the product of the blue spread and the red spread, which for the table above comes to 42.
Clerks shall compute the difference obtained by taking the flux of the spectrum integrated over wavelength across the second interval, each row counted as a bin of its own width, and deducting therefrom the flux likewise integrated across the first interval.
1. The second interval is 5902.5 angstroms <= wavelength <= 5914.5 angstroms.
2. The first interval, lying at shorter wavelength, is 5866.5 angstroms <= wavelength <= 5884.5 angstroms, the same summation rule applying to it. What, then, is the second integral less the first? -132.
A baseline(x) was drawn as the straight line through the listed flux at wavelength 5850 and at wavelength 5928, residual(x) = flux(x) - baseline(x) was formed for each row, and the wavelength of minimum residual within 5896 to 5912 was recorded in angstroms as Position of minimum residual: 5898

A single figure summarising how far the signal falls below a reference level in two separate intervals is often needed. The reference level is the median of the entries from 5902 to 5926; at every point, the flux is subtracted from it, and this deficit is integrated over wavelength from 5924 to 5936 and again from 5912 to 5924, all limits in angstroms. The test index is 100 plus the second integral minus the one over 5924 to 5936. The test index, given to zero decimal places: 114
